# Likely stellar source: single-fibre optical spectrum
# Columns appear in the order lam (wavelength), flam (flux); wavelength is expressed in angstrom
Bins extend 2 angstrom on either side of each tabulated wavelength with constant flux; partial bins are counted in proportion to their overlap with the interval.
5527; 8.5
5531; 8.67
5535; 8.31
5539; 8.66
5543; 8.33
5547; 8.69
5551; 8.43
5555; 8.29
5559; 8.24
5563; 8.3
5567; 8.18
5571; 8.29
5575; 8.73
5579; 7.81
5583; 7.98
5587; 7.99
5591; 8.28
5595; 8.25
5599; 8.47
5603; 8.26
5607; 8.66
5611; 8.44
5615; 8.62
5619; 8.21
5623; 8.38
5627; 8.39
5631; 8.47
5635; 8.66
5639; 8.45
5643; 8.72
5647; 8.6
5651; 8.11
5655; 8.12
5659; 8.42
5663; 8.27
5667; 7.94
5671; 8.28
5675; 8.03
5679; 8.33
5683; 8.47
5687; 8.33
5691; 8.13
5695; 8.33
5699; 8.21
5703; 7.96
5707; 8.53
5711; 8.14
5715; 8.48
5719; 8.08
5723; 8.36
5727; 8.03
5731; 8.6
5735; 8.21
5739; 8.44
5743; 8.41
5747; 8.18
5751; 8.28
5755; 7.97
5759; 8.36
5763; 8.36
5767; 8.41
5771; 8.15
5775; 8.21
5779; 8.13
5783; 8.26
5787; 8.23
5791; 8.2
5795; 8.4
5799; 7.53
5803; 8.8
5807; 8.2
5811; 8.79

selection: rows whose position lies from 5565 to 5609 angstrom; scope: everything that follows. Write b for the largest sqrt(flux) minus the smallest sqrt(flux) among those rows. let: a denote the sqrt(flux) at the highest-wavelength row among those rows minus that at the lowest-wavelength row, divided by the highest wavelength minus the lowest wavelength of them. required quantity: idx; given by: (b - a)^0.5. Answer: 0.40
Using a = 0.0021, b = 0.160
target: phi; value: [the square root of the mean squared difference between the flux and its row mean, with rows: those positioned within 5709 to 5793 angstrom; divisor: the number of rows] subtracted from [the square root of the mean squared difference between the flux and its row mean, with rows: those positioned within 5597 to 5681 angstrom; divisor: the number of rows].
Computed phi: 0.06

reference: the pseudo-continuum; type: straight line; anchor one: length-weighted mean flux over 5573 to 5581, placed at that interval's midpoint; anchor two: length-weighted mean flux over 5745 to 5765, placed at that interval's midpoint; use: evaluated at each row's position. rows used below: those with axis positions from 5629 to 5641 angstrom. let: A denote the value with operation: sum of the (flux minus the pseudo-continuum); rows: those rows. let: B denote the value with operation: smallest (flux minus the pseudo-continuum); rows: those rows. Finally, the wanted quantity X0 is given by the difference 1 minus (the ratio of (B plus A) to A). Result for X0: -0.2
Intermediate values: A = 0.81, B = 0.19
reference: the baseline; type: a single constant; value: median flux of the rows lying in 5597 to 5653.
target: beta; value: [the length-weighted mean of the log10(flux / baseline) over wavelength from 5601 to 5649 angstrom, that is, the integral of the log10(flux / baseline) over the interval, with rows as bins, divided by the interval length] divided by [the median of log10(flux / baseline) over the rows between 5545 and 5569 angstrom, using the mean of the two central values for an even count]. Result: -0.2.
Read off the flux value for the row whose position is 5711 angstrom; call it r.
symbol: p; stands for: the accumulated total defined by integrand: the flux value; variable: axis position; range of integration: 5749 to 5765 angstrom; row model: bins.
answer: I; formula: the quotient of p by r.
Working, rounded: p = 132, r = 8.14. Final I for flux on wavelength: 16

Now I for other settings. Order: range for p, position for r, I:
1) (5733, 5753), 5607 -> 19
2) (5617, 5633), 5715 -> 16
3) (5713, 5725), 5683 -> 12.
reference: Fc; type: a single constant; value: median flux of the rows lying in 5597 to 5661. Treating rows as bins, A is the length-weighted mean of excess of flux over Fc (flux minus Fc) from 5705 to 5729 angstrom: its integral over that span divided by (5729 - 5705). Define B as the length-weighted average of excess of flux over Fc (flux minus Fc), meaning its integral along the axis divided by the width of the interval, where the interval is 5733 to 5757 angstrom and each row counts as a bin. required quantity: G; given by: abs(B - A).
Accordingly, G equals 0.02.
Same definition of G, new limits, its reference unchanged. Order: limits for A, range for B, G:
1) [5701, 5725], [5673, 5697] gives 0.01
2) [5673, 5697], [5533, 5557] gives 0.18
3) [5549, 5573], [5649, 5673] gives 0.10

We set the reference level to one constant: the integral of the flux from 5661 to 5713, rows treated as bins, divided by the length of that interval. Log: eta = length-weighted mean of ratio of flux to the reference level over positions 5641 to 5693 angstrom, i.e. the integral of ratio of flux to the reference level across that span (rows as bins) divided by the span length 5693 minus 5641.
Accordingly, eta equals 1.01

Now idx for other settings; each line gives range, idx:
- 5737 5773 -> 0.29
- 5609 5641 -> 0.28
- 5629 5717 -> 0.37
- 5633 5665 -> 0.33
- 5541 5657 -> 0.40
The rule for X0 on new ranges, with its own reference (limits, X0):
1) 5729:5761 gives 0.4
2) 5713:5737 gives 0.6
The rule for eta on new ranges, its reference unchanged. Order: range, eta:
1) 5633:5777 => 1.01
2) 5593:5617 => 1.03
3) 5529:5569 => 1.02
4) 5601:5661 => 1.03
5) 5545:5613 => 1.01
